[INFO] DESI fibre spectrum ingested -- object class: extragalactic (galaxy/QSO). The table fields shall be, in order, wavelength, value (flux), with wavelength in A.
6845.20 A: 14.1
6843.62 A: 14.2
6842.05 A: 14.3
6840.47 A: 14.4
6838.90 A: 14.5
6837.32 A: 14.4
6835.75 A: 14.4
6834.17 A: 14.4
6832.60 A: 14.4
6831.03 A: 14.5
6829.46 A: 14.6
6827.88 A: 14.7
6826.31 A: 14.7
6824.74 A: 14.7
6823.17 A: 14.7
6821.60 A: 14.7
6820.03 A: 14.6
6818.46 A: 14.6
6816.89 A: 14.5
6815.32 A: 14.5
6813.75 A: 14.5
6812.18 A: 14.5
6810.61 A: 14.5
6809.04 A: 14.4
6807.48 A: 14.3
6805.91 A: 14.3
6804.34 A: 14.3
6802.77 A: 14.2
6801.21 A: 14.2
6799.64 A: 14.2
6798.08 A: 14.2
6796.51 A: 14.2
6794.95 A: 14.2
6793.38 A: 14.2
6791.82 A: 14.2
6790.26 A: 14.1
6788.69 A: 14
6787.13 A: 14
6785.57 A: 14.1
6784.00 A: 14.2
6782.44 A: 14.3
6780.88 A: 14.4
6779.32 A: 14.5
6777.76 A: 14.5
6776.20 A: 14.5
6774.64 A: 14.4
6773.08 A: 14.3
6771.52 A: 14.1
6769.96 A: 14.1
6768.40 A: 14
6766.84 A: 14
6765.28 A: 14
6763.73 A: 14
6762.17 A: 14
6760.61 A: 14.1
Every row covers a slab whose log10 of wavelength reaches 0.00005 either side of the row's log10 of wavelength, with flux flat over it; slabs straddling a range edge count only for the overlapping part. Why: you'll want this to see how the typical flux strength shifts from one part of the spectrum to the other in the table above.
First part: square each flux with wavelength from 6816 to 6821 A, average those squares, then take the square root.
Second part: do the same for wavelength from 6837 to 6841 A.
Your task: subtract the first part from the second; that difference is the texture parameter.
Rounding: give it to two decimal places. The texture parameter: -0.13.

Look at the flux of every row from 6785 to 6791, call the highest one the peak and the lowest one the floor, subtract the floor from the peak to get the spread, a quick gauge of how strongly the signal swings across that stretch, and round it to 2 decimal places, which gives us 0.10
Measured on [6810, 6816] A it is 0.00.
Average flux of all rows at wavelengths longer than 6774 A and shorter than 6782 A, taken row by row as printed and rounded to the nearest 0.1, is 14.5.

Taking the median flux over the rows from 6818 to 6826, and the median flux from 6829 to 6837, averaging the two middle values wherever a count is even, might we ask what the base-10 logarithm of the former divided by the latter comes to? 0.0090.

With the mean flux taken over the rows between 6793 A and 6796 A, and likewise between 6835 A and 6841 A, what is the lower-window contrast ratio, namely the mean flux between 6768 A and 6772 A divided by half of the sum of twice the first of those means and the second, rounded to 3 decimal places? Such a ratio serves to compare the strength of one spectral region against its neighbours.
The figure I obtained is 0.657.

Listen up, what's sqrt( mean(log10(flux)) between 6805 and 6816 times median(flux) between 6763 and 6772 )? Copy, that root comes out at 4.03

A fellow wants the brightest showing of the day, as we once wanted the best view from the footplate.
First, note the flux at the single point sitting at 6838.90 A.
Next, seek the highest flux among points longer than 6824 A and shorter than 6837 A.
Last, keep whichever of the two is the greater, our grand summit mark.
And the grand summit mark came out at 14.7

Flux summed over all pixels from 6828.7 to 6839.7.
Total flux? 101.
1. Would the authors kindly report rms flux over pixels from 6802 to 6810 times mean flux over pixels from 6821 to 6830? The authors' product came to 210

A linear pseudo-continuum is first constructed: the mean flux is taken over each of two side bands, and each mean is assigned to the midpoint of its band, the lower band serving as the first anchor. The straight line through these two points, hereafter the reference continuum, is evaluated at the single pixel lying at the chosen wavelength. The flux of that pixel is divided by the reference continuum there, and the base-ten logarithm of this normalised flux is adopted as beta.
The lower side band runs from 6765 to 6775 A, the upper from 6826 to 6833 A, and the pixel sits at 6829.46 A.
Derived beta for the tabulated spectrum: 0.001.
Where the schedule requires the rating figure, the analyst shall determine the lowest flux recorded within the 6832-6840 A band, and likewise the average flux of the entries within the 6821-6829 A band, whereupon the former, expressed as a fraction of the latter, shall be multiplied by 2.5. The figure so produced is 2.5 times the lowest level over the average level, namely 2.45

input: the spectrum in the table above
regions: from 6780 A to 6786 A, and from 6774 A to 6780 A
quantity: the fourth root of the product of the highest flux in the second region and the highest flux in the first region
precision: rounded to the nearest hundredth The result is 3.80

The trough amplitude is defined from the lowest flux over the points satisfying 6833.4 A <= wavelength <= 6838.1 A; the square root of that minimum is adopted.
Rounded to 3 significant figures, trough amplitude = 3.79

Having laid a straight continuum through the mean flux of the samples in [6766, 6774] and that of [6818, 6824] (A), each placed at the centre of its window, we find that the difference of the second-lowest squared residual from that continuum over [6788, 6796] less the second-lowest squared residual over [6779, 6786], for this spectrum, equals 0.019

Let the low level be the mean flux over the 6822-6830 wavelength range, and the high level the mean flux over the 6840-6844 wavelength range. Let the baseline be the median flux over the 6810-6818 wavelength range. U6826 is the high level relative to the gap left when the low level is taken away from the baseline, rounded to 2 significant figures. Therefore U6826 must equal -79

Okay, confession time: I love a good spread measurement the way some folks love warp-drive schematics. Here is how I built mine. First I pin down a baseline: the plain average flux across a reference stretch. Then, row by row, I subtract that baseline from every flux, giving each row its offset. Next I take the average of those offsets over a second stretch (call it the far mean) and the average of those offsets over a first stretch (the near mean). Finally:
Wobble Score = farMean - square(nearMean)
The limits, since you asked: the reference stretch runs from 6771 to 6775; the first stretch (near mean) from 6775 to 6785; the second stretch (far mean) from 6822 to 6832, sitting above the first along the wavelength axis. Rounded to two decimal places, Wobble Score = 0.37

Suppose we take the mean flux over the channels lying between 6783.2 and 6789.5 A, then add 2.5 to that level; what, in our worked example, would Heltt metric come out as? 16.6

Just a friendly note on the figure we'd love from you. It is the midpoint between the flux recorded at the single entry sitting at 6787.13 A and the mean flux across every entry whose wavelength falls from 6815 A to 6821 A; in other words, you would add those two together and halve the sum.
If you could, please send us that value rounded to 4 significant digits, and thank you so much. 14.28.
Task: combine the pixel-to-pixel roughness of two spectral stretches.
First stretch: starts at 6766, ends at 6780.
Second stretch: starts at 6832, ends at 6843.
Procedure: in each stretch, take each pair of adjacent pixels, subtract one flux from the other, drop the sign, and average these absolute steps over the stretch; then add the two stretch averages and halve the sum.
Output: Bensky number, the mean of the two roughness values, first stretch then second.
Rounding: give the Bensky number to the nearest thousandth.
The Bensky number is 0.056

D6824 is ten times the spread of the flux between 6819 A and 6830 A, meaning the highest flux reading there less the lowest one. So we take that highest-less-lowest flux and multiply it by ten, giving 1.0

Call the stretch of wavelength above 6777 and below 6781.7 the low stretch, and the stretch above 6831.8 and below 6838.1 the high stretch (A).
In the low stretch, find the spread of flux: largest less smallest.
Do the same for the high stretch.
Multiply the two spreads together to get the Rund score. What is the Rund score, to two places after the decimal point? 0.00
